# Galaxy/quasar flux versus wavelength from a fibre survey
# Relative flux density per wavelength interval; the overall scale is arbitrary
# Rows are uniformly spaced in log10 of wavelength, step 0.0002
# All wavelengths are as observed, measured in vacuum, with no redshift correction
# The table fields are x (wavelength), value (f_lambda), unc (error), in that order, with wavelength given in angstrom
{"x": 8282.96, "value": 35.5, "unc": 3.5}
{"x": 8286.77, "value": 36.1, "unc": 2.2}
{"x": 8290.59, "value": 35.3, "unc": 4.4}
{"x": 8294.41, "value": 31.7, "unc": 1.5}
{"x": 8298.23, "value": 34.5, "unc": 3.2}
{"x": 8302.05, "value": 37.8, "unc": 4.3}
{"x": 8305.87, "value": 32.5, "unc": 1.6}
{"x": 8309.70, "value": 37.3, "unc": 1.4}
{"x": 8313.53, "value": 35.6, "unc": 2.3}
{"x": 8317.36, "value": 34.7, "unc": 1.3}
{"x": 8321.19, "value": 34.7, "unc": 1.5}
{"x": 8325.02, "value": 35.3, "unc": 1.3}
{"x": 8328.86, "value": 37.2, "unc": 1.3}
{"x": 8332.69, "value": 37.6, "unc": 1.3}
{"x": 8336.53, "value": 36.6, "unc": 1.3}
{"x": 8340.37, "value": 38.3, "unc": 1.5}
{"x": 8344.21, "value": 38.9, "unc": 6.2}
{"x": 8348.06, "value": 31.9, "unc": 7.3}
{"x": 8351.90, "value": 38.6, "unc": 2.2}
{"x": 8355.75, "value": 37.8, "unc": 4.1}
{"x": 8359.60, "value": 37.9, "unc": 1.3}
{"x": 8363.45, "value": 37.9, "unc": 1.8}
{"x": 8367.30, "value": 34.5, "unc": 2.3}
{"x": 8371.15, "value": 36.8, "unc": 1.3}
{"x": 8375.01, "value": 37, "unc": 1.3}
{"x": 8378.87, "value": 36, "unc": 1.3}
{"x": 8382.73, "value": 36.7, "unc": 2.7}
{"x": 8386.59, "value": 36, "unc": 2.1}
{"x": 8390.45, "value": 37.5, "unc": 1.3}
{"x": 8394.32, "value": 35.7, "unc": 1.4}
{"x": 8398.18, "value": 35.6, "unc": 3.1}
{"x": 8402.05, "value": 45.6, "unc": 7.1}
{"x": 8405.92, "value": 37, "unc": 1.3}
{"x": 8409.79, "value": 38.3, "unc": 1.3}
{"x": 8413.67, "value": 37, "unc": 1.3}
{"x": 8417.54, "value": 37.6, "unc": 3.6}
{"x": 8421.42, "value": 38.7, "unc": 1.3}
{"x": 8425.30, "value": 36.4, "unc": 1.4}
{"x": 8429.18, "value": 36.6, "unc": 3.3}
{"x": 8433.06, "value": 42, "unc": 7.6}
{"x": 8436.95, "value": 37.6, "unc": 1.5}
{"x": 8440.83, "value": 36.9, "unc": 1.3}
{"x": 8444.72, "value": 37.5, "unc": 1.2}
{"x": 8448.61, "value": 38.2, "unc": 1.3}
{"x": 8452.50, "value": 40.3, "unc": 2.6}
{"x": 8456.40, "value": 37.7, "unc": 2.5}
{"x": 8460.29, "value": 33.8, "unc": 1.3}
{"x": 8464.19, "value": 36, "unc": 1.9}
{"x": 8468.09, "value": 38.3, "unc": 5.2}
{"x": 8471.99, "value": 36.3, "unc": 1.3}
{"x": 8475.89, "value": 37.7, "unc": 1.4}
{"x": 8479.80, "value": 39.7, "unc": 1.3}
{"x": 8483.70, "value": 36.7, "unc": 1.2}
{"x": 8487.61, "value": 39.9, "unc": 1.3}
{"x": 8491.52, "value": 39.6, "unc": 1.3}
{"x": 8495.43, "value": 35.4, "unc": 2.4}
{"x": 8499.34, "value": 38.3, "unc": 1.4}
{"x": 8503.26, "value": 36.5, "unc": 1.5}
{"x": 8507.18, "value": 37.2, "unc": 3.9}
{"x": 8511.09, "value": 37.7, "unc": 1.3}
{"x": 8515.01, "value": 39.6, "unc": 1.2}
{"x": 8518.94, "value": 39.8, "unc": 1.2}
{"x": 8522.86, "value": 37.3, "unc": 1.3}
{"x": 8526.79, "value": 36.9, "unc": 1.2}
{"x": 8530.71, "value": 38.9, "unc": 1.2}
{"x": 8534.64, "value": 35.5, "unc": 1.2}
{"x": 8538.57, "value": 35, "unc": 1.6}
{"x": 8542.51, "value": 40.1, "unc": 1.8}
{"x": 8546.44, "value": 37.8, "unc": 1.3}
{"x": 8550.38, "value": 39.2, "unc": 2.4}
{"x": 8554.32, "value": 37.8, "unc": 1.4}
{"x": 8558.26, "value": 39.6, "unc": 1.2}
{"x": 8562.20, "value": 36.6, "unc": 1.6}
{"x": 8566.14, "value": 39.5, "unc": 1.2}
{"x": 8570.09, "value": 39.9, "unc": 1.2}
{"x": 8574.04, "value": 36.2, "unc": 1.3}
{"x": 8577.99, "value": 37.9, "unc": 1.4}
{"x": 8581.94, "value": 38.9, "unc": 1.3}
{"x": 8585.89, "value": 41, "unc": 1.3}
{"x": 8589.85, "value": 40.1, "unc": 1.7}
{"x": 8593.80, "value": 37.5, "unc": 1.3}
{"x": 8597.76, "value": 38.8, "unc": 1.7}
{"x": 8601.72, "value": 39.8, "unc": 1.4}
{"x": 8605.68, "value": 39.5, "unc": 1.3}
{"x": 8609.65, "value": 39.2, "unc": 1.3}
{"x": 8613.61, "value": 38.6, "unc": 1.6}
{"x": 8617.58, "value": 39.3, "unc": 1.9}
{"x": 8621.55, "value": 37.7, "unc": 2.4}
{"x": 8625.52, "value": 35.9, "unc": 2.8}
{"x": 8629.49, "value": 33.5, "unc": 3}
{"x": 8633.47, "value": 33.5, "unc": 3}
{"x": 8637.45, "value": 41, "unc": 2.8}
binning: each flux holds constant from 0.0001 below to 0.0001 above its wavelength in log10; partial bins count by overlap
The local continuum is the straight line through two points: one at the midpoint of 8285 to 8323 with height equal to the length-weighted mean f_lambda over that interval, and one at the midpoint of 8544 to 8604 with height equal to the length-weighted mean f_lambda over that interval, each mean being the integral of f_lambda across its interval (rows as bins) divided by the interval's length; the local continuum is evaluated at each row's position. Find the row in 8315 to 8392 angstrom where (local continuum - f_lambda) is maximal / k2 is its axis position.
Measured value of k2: 8348.06 angstrom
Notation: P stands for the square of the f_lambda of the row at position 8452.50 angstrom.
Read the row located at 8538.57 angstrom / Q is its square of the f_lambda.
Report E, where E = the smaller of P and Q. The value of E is 1225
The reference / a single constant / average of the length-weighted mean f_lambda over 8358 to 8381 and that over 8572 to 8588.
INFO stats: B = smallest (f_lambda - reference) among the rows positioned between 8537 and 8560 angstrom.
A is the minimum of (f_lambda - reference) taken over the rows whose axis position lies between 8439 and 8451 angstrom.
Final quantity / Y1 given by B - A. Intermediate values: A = -0.69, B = -2.6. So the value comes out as -1.9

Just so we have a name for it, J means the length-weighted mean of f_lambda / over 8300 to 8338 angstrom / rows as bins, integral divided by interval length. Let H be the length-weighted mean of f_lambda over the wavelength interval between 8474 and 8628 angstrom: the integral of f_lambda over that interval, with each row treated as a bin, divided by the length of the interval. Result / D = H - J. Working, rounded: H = 38.3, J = 35.9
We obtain 2.3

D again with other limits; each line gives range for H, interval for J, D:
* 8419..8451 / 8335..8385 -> 1.2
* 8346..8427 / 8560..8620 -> -1.7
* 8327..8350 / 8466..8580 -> -1.2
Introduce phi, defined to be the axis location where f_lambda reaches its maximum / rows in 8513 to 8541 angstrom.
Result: 8518.94 angstrom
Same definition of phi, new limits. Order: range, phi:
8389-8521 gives 8402.05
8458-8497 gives 8487.61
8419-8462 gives 8433.06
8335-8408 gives 8402.05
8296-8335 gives 8302.05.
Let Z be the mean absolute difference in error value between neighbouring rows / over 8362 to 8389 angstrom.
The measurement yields 0.58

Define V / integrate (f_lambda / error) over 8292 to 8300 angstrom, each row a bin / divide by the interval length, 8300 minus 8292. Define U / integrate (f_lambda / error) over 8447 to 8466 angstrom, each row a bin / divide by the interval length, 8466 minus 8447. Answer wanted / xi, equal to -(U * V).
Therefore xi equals -324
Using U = 21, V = 16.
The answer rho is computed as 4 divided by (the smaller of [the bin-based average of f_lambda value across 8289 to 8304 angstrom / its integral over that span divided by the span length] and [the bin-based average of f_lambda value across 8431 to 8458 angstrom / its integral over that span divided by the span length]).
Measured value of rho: 0.115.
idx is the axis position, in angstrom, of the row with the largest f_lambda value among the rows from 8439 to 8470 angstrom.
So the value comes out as 8452.50 angstrom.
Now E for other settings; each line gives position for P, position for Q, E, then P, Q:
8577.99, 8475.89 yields 1421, 1436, 1421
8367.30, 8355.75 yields 1190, 1190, 1429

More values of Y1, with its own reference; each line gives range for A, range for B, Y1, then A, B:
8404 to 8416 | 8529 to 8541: -2.0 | -0.59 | -2.6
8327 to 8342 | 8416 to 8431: -0.2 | -0.99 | -1.2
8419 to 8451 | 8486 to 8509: -1.0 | -1.19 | -2.2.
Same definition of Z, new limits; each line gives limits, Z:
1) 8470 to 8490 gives 0.10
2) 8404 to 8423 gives 1.15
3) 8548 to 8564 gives 0.53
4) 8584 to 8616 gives 0.27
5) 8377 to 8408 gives 2.06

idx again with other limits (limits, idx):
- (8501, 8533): 8518.94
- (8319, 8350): 8344.21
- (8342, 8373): 8344.21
